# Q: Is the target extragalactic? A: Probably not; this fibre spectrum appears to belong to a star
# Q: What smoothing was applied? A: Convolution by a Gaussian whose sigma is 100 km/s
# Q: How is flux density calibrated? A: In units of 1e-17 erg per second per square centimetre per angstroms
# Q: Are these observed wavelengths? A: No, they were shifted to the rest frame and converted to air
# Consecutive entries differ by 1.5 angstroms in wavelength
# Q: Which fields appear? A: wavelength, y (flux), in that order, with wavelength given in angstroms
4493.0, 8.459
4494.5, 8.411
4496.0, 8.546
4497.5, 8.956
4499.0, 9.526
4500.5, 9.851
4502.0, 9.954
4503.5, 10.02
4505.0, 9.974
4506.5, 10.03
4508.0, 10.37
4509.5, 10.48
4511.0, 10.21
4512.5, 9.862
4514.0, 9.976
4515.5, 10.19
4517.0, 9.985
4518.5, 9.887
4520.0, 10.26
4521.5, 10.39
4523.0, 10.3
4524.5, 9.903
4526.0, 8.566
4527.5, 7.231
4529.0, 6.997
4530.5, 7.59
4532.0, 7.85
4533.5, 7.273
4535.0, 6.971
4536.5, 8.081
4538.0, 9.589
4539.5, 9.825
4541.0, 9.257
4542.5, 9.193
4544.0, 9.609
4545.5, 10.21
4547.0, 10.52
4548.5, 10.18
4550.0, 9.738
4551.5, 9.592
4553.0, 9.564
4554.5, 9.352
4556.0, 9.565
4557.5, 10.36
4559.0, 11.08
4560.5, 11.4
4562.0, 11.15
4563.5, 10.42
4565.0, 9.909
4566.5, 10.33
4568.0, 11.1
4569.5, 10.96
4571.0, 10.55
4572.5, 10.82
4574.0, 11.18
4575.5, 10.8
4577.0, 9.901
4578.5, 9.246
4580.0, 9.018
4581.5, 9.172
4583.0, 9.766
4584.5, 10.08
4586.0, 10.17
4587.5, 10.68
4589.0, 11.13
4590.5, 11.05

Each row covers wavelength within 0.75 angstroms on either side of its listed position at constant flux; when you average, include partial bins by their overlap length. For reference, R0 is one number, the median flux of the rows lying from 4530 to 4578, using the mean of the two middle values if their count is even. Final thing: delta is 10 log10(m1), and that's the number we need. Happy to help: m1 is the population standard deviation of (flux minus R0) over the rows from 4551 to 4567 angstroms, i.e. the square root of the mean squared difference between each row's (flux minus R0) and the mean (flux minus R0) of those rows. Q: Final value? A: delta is -1.6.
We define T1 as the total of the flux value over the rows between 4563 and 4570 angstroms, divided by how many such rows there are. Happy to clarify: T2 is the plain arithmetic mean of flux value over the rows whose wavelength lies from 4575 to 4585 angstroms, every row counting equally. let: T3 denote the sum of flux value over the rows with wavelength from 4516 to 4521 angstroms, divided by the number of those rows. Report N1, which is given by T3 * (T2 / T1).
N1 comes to 9.3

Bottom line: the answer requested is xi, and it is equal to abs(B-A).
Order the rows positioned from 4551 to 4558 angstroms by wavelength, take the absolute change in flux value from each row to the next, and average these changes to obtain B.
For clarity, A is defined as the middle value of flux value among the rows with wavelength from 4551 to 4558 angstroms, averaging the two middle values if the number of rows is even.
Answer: 9.3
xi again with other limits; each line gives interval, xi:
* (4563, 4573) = 10.1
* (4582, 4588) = 9.8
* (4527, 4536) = 6.9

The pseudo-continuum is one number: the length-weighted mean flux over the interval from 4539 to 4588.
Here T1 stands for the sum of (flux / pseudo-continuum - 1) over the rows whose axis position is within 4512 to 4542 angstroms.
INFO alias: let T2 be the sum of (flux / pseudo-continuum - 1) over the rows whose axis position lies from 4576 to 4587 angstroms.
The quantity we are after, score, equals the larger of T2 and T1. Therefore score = -0.36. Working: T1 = -2.3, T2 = -0.4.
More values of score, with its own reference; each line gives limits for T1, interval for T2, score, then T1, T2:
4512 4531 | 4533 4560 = -1.05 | -1.1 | -1.2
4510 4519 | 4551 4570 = 0.29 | -0.1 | 0.3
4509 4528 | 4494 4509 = -0.45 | -0.5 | -0.6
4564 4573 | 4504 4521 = 0.28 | 0.3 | 0.0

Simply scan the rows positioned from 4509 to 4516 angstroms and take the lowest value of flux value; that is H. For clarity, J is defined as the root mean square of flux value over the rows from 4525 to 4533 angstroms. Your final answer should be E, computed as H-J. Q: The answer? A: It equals 2.2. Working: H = 9.862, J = 7.7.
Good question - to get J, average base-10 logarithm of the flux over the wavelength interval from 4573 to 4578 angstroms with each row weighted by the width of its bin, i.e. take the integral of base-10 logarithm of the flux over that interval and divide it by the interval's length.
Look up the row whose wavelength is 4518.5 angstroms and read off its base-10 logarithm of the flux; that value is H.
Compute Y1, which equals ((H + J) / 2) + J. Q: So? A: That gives 2.03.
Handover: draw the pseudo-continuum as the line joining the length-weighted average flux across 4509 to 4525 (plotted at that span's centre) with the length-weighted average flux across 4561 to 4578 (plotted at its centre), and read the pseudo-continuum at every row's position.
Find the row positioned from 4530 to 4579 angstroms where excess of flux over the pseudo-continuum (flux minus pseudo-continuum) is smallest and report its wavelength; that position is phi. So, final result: 4535.0 angstroms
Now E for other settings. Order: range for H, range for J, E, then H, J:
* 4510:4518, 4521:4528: 0.5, 9.862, 9.4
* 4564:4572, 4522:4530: 1.2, 9.909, 8.7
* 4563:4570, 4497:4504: 0.2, 9.909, 9.7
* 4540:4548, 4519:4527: -0.7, 9.193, 9.9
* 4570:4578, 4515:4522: -0.2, 9.901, 10.1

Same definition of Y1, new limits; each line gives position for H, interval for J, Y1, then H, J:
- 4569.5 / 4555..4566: 2.05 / 1.040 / 1.02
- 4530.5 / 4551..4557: 1.91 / 0.880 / 0.98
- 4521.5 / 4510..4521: 2.01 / 1.017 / 1.00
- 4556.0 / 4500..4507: 1.99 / 0.981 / 1.00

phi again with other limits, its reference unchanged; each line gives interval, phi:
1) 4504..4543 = 4535.0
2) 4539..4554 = 4542.5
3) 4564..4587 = 4580.0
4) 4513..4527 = 4526.0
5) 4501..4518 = 4512.5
